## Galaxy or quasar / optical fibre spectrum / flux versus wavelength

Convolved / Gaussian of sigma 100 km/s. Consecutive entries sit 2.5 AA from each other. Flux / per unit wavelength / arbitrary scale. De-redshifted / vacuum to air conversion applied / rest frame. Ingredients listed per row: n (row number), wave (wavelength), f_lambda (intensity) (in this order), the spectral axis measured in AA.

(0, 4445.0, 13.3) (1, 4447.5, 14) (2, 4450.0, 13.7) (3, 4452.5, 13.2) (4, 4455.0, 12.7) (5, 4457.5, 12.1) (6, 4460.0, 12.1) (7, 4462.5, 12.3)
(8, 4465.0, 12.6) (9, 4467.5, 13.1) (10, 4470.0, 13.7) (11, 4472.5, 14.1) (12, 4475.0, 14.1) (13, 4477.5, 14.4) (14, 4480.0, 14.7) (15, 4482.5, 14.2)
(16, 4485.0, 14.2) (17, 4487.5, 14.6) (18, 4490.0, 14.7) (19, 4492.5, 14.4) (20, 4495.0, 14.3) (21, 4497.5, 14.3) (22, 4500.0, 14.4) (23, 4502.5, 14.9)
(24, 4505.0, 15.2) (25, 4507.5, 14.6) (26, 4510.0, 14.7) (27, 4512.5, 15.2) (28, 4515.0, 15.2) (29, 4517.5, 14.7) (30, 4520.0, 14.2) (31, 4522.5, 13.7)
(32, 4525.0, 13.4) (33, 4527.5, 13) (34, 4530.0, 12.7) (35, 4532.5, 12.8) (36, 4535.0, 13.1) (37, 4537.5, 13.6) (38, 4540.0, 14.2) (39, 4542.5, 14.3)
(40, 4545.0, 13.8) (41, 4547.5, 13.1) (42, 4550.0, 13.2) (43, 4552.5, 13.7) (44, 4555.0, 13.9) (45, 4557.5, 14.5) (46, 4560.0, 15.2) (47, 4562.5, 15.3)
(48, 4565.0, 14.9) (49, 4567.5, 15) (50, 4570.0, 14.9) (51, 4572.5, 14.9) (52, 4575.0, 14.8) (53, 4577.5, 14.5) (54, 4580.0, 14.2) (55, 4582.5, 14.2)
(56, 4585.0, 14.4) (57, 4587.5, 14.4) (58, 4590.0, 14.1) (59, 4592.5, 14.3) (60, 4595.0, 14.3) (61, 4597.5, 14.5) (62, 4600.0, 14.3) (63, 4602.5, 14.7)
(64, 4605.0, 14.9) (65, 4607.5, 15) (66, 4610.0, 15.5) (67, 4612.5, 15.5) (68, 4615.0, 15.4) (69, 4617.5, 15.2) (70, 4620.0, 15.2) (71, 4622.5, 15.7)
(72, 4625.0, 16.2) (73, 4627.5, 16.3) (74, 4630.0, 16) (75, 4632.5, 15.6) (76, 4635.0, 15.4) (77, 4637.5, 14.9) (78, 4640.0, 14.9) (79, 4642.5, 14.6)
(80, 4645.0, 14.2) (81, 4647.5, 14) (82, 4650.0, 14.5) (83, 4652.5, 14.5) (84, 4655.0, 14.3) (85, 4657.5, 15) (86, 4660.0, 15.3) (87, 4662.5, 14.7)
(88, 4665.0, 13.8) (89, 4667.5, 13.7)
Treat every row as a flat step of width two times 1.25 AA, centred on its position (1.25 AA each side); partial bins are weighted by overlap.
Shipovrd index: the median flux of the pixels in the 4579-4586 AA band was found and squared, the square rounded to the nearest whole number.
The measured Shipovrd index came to 202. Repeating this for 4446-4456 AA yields 181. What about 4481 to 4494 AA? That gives 207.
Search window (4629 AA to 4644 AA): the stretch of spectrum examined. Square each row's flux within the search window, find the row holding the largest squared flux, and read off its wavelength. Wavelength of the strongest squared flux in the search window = 4630.0 AA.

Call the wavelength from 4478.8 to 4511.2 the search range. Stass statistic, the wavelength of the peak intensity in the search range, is 4505.0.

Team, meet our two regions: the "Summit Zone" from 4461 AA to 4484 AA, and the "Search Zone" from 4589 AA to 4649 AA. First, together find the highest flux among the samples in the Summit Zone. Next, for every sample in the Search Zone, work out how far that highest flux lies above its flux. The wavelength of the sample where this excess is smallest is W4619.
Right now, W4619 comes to 4627.5 AA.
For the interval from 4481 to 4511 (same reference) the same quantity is 4505.0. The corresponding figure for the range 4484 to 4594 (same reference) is 4562.5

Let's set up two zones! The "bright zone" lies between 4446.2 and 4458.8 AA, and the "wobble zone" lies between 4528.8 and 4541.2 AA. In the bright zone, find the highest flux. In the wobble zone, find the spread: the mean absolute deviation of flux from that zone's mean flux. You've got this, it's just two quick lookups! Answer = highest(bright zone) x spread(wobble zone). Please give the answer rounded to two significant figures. 6.9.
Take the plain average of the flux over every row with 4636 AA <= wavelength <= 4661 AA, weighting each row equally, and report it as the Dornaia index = 14.6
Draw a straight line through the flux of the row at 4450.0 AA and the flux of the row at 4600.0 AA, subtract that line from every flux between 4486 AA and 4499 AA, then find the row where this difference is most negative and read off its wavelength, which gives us 4497.5 AA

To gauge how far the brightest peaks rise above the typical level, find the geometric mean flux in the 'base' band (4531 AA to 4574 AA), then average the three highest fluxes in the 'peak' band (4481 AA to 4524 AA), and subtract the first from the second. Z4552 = 1.1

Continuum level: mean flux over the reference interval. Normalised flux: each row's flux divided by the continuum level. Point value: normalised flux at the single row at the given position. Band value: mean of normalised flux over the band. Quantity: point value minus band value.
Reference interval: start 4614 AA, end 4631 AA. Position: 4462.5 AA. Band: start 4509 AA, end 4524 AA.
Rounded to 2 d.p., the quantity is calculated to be -0.15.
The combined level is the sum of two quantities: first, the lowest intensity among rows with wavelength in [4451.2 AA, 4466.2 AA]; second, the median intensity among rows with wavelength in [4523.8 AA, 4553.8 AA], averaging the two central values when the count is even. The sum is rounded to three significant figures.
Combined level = 25.4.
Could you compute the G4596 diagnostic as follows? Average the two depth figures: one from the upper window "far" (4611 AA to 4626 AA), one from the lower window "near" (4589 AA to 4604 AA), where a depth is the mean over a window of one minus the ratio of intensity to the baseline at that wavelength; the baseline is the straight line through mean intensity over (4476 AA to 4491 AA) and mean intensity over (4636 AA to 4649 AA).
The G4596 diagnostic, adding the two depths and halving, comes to -0.03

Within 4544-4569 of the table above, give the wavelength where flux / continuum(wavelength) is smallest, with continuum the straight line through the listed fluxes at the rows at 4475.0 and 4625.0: 4547.5 AA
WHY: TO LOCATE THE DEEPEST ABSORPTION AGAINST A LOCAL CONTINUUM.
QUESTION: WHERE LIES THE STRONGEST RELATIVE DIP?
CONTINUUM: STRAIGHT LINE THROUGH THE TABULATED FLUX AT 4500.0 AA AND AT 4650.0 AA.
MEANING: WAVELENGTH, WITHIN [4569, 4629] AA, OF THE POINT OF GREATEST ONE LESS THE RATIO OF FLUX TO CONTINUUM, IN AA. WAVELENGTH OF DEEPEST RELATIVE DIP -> 4590.0 AA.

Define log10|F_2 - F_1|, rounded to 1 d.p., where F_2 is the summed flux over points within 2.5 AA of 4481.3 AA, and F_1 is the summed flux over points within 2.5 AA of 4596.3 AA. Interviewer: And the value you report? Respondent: -1.0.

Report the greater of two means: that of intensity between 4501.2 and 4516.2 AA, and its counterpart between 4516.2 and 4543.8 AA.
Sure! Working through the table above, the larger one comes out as 15.0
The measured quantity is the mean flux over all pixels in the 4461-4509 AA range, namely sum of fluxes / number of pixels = 14.1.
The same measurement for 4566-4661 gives 14.9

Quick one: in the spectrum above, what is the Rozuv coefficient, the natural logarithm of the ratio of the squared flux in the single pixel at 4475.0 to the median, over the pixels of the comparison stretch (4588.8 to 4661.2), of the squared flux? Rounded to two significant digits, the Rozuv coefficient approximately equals -0.11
